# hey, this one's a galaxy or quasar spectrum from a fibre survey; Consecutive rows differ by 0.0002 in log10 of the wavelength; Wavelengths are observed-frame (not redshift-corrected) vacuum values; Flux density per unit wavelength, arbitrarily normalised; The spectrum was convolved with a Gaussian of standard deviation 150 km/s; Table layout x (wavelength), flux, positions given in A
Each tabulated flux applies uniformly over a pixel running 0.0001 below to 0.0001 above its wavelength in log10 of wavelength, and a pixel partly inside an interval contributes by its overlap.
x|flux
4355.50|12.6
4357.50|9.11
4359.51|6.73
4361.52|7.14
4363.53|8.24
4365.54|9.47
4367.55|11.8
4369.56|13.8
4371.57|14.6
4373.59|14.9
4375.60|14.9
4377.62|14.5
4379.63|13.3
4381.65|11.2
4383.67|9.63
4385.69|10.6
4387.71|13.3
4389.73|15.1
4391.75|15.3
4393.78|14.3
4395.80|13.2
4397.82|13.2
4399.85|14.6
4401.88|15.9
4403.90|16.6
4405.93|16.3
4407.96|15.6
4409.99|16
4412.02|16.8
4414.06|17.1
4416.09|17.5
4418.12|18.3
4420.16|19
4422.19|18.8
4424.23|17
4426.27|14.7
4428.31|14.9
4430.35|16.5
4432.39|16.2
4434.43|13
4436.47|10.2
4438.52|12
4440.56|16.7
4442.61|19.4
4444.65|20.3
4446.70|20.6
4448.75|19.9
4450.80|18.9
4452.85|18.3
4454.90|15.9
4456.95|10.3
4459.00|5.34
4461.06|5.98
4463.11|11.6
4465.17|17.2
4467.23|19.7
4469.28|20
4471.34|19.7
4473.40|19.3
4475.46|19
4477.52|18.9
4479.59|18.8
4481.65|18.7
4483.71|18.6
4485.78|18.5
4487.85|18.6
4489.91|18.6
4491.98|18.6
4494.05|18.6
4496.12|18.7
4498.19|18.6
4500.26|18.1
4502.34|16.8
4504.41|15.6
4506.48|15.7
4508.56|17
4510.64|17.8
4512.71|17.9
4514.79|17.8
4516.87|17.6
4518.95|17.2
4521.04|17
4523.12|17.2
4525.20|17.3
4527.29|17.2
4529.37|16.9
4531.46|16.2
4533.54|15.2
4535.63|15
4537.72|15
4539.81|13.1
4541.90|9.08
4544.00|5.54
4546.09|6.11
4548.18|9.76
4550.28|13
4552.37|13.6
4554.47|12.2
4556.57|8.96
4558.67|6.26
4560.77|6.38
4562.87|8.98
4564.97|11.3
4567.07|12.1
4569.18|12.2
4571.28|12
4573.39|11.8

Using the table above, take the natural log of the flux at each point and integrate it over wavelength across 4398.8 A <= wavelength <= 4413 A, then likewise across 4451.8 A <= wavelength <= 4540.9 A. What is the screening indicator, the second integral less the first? 209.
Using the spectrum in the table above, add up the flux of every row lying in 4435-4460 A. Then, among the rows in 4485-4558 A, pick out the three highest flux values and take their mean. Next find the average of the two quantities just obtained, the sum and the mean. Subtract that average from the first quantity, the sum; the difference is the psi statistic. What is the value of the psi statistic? 85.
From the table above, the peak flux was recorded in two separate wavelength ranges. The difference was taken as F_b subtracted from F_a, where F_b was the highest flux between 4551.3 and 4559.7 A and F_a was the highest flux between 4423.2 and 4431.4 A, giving 3.4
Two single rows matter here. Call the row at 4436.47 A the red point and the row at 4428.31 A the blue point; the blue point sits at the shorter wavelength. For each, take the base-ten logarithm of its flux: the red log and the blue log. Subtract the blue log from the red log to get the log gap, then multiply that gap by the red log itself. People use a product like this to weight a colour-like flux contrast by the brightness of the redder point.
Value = -0.17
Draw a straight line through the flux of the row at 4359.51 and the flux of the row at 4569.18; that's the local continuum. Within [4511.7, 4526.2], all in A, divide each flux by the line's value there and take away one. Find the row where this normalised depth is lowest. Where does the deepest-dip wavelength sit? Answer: 4521.04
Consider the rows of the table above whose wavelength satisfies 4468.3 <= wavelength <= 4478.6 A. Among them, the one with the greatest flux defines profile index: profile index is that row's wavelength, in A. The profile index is 4469.28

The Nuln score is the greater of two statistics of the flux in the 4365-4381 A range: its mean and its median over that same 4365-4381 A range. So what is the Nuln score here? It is 14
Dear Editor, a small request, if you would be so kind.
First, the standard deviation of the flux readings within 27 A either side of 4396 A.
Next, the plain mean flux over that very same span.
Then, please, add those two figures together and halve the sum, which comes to 8.6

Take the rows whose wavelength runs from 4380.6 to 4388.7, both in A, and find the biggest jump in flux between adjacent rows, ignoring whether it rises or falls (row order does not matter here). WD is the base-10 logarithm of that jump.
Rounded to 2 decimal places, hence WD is 0.43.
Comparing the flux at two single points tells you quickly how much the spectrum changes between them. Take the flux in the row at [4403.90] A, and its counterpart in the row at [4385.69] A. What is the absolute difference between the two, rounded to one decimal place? 6.0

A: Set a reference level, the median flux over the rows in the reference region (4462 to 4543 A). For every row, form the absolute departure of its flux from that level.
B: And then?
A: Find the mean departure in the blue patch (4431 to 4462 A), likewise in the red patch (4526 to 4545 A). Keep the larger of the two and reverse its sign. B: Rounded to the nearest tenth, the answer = -4.3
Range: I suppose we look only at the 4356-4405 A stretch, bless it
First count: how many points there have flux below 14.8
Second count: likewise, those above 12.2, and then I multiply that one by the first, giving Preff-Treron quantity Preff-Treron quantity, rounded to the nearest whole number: 270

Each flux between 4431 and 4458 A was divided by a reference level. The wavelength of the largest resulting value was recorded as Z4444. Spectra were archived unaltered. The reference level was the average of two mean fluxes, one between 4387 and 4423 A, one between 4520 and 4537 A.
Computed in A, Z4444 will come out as 4446.70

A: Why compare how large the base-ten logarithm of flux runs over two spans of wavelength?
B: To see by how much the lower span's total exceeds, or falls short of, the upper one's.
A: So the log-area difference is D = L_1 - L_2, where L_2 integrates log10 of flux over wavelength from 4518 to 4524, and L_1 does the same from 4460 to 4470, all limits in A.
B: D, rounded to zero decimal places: 4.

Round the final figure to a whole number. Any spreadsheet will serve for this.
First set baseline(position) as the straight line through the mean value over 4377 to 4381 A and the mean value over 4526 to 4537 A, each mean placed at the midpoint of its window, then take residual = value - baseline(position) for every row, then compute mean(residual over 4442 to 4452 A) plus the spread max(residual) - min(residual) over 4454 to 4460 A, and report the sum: 16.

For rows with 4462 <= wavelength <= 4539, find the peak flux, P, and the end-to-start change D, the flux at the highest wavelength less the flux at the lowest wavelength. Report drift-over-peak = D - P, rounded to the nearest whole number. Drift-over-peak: -17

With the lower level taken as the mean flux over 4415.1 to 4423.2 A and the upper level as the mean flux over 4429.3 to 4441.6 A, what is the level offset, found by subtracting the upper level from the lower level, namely 4.3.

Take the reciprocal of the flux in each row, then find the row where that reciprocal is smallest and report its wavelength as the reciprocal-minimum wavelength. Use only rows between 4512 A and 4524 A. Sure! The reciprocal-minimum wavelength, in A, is 4512.71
